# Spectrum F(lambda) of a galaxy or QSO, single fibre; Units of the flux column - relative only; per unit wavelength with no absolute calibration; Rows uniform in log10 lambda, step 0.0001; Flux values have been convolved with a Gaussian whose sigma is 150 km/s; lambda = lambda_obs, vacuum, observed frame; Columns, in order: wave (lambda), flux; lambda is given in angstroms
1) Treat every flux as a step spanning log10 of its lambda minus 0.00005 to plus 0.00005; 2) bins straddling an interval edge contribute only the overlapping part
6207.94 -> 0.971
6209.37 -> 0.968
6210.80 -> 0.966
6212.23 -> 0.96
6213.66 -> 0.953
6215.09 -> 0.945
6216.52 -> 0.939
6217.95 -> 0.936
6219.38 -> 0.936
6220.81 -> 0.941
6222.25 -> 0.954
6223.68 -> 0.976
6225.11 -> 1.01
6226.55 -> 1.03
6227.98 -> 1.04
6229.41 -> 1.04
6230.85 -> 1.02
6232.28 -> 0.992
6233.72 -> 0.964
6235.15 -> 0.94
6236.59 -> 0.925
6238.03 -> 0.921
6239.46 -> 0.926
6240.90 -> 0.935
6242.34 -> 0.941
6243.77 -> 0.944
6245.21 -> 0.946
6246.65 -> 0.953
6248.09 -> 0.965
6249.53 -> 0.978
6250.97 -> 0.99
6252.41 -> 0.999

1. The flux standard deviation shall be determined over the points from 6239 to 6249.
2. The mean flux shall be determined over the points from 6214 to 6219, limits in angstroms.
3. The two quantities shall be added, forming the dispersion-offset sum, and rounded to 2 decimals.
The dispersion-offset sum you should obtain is 0.95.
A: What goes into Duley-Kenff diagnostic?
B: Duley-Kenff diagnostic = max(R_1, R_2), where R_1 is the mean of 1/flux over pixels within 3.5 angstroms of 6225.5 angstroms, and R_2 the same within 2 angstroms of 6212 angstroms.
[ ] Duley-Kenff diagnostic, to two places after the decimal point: 1.04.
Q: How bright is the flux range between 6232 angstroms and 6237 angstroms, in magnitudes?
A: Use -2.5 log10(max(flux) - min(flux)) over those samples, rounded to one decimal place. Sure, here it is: 2.9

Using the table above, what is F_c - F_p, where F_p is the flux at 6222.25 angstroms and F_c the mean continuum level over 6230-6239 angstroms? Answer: 0.006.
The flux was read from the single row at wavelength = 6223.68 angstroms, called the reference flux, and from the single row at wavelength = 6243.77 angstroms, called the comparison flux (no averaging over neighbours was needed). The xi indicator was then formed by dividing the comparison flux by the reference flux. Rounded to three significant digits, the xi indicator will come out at 0.967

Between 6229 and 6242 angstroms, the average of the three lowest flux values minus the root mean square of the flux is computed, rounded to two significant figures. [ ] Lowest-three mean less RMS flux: -0.039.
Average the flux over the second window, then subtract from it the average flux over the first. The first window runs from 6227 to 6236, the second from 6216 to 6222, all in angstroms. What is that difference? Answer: -0.061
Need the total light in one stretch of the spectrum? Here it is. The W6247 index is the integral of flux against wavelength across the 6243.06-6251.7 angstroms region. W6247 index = 8.31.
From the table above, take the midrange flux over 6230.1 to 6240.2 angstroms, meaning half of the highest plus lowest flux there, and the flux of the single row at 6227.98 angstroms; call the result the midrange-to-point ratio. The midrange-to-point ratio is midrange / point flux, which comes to 0.93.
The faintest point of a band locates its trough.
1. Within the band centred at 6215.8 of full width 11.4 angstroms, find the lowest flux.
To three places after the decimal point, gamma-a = 0.936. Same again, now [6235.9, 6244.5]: 0.921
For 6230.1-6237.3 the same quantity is 0.925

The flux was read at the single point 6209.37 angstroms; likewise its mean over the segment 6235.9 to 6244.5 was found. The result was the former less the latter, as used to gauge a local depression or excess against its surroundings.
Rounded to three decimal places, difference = 0.036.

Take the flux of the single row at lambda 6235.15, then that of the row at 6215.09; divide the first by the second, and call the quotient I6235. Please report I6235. 0.99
